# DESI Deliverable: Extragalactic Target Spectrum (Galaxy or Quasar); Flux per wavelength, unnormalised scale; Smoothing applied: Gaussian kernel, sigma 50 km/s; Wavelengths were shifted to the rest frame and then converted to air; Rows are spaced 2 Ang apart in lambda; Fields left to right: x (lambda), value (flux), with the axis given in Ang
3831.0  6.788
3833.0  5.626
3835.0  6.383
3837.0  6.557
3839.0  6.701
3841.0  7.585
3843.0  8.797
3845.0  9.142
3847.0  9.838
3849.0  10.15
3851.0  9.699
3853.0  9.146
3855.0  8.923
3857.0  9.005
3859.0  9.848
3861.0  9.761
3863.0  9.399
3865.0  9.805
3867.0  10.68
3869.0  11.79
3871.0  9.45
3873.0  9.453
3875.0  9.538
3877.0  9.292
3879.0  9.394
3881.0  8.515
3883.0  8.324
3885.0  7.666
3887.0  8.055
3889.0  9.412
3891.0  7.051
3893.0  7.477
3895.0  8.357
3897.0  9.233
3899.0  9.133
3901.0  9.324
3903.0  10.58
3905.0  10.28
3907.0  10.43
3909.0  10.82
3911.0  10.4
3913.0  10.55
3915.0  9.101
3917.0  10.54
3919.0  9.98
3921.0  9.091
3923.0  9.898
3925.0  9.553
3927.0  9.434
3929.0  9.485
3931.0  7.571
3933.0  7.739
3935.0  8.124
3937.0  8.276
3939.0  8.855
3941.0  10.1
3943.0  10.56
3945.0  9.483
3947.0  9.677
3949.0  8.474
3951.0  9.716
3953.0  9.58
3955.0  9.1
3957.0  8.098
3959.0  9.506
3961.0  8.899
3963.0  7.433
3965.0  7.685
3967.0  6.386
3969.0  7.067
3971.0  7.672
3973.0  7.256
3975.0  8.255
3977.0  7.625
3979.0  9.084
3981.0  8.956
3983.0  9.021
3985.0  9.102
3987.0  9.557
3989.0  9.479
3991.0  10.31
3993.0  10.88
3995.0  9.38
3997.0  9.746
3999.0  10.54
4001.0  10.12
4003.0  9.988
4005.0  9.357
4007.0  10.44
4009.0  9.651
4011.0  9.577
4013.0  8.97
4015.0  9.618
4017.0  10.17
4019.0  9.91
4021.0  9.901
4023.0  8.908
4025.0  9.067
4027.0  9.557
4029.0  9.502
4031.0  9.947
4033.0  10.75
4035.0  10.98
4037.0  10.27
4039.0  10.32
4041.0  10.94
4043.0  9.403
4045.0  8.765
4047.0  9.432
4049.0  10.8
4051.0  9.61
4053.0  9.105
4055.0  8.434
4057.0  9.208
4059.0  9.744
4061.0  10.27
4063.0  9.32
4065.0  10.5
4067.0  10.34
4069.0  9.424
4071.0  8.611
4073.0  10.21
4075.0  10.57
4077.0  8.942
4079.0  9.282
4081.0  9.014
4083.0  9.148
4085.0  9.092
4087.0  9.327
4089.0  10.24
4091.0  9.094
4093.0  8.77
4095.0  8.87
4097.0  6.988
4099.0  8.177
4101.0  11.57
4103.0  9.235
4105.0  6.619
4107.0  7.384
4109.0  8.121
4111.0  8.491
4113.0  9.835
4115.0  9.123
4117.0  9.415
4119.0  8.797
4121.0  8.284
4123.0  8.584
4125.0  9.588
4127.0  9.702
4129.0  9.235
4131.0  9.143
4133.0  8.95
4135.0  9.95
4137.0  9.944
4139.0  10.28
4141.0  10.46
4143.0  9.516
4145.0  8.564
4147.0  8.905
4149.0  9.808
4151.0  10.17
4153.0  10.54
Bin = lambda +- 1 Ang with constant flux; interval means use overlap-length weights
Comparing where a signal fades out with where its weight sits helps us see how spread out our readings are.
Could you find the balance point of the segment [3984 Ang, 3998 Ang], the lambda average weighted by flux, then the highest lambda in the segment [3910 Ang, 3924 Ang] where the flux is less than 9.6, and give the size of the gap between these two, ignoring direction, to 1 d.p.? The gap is 70.1 Ang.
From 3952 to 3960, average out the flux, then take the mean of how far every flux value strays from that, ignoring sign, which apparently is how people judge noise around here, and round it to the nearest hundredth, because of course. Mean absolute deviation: 0.49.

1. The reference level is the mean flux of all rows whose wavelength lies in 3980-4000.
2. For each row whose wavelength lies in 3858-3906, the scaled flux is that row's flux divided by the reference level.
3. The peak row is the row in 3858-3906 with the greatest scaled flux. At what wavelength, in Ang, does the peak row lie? 3869.0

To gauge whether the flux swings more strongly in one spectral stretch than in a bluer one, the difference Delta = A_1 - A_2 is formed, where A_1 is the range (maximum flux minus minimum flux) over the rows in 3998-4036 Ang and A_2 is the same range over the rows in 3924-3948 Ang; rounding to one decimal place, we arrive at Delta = -0.9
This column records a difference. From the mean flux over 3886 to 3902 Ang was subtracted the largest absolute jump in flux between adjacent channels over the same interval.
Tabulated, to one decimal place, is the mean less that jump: 6.1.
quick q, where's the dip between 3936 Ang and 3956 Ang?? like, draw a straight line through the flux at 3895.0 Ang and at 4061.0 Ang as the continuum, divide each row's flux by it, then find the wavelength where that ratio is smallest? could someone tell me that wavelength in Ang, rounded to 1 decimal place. 3937.0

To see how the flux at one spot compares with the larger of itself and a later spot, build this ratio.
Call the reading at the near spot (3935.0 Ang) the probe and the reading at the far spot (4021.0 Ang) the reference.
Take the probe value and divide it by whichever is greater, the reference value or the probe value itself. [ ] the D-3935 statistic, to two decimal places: 0.82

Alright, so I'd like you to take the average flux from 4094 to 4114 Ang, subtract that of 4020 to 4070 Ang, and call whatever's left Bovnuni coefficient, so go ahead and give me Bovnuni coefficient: -1.3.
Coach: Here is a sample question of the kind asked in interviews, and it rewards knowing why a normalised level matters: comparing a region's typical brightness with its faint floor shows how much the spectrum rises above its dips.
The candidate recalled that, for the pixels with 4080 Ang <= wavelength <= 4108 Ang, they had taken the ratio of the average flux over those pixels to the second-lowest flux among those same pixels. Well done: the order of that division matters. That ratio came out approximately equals 1.26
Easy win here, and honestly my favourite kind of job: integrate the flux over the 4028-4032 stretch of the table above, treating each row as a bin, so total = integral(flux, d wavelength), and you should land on 39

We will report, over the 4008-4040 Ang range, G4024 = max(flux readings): 10.98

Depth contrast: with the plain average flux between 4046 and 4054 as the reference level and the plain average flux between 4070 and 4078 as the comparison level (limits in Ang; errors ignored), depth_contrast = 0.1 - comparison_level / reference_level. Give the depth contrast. -0.88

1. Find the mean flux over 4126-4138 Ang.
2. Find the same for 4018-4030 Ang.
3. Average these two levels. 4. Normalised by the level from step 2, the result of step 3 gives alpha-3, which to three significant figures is 1.00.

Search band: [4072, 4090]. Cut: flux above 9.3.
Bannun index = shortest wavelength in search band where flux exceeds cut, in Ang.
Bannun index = 4073.0 Ang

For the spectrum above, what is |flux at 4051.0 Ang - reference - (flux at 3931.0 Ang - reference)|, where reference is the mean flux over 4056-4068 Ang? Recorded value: 2.0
